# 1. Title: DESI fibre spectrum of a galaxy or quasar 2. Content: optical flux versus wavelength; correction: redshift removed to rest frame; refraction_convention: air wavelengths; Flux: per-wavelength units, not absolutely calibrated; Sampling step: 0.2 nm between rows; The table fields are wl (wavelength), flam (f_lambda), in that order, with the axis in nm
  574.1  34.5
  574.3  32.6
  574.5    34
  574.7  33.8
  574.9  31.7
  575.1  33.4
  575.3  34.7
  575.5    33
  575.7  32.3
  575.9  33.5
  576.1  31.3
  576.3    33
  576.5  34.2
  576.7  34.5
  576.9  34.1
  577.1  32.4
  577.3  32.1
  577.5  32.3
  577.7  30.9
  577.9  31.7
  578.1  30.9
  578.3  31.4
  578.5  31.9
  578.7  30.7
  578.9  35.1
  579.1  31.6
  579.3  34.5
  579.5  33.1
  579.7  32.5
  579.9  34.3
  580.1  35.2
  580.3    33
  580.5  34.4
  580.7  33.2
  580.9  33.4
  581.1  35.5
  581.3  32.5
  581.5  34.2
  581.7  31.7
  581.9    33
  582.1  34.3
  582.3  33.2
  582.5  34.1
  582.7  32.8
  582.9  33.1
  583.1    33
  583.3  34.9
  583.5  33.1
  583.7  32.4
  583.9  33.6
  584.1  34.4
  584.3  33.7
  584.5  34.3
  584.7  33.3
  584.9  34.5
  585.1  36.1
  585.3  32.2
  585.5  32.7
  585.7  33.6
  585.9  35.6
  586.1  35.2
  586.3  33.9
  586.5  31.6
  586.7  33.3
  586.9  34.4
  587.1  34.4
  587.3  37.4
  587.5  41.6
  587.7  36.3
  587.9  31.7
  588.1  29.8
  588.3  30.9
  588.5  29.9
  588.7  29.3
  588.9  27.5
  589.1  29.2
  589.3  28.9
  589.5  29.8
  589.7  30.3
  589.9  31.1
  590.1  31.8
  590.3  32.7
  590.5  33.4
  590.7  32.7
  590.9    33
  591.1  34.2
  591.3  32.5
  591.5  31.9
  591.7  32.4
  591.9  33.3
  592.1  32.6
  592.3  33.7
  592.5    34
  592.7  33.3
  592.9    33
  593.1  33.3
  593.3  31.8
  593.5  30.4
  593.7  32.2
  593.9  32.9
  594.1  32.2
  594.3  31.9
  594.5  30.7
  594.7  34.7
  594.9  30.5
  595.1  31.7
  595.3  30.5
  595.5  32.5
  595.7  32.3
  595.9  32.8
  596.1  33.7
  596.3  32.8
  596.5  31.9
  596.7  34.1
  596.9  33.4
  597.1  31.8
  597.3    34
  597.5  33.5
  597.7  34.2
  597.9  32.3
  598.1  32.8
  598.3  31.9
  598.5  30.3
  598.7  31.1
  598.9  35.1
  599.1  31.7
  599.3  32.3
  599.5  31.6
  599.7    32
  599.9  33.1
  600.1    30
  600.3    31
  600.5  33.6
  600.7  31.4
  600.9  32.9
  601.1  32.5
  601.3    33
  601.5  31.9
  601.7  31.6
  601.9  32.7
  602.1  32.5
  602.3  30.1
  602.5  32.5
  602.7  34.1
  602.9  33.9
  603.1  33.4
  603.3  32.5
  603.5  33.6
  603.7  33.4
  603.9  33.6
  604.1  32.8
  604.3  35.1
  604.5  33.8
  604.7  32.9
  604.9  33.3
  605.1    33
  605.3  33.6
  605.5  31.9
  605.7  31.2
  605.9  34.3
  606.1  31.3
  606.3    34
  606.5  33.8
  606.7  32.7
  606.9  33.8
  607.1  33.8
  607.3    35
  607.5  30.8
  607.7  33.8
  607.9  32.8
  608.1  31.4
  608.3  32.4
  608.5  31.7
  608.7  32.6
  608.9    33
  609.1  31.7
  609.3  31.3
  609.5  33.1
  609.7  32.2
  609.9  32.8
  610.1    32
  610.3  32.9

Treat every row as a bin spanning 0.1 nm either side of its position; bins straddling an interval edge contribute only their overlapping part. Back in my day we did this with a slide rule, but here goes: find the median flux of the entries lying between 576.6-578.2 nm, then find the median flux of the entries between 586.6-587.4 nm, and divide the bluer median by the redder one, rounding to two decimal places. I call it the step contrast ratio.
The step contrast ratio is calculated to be 0.94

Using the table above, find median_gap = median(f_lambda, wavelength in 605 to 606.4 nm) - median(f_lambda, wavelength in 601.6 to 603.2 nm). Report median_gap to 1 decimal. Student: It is 0.4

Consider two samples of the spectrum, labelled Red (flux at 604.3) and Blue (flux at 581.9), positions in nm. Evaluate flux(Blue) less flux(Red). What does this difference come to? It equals -2.1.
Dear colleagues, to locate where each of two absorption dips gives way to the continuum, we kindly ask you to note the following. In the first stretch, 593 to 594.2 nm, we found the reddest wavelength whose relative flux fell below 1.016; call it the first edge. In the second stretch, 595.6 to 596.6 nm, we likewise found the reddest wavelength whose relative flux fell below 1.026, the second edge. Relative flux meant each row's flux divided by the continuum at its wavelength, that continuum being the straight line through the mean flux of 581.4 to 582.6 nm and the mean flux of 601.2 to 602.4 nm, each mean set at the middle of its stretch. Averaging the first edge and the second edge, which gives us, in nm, 595.30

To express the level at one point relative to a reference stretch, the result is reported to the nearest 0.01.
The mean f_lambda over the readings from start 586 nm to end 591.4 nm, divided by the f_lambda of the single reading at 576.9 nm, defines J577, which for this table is 0.95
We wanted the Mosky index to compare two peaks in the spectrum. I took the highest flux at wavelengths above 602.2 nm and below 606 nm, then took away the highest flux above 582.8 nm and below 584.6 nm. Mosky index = 0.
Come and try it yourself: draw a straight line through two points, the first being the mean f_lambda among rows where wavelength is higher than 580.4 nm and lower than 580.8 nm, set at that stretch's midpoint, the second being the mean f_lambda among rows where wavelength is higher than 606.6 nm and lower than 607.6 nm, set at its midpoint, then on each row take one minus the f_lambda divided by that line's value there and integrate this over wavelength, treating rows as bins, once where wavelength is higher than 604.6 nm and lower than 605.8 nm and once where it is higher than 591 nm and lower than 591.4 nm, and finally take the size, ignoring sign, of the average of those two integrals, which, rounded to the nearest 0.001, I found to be 0.012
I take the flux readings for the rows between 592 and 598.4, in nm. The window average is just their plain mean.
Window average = 32.6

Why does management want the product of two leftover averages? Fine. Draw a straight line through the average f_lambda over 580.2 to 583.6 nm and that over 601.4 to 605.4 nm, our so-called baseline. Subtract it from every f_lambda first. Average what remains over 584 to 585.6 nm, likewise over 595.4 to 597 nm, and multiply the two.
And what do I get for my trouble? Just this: -0.11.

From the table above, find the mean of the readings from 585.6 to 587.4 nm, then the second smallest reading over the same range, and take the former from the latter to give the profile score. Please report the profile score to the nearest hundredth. -1.08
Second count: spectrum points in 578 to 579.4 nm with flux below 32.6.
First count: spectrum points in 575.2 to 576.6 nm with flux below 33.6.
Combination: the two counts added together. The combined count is 10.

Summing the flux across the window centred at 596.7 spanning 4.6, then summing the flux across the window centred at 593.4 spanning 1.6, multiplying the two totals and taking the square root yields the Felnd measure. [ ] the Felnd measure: 440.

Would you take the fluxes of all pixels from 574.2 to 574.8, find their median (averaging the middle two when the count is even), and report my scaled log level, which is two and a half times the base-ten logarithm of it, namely 3.822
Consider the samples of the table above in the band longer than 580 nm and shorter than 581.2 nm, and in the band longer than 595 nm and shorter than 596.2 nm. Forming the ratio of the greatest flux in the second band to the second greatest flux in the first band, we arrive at 0.96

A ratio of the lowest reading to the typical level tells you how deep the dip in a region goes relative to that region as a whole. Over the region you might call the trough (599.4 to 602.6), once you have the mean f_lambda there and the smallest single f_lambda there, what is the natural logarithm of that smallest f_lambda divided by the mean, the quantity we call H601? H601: -0.065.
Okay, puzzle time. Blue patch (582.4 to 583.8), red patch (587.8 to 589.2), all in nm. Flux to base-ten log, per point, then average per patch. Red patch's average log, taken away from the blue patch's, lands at 0.050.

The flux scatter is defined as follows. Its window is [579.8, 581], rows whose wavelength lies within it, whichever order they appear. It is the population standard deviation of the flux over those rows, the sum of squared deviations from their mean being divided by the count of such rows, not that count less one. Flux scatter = 0.78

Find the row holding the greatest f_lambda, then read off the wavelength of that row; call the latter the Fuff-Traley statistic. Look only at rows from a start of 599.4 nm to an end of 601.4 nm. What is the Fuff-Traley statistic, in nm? 600.5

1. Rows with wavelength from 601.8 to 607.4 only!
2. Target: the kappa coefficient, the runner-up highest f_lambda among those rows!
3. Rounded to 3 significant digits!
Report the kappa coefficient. 35.0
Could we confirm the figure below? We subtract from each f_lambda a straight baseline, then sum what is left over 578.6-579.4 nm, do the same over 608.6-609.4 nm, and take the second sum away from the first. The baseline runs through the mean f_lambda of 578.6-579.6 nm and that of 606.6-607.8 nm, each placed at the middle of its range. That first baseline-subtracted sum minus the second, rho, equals 5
